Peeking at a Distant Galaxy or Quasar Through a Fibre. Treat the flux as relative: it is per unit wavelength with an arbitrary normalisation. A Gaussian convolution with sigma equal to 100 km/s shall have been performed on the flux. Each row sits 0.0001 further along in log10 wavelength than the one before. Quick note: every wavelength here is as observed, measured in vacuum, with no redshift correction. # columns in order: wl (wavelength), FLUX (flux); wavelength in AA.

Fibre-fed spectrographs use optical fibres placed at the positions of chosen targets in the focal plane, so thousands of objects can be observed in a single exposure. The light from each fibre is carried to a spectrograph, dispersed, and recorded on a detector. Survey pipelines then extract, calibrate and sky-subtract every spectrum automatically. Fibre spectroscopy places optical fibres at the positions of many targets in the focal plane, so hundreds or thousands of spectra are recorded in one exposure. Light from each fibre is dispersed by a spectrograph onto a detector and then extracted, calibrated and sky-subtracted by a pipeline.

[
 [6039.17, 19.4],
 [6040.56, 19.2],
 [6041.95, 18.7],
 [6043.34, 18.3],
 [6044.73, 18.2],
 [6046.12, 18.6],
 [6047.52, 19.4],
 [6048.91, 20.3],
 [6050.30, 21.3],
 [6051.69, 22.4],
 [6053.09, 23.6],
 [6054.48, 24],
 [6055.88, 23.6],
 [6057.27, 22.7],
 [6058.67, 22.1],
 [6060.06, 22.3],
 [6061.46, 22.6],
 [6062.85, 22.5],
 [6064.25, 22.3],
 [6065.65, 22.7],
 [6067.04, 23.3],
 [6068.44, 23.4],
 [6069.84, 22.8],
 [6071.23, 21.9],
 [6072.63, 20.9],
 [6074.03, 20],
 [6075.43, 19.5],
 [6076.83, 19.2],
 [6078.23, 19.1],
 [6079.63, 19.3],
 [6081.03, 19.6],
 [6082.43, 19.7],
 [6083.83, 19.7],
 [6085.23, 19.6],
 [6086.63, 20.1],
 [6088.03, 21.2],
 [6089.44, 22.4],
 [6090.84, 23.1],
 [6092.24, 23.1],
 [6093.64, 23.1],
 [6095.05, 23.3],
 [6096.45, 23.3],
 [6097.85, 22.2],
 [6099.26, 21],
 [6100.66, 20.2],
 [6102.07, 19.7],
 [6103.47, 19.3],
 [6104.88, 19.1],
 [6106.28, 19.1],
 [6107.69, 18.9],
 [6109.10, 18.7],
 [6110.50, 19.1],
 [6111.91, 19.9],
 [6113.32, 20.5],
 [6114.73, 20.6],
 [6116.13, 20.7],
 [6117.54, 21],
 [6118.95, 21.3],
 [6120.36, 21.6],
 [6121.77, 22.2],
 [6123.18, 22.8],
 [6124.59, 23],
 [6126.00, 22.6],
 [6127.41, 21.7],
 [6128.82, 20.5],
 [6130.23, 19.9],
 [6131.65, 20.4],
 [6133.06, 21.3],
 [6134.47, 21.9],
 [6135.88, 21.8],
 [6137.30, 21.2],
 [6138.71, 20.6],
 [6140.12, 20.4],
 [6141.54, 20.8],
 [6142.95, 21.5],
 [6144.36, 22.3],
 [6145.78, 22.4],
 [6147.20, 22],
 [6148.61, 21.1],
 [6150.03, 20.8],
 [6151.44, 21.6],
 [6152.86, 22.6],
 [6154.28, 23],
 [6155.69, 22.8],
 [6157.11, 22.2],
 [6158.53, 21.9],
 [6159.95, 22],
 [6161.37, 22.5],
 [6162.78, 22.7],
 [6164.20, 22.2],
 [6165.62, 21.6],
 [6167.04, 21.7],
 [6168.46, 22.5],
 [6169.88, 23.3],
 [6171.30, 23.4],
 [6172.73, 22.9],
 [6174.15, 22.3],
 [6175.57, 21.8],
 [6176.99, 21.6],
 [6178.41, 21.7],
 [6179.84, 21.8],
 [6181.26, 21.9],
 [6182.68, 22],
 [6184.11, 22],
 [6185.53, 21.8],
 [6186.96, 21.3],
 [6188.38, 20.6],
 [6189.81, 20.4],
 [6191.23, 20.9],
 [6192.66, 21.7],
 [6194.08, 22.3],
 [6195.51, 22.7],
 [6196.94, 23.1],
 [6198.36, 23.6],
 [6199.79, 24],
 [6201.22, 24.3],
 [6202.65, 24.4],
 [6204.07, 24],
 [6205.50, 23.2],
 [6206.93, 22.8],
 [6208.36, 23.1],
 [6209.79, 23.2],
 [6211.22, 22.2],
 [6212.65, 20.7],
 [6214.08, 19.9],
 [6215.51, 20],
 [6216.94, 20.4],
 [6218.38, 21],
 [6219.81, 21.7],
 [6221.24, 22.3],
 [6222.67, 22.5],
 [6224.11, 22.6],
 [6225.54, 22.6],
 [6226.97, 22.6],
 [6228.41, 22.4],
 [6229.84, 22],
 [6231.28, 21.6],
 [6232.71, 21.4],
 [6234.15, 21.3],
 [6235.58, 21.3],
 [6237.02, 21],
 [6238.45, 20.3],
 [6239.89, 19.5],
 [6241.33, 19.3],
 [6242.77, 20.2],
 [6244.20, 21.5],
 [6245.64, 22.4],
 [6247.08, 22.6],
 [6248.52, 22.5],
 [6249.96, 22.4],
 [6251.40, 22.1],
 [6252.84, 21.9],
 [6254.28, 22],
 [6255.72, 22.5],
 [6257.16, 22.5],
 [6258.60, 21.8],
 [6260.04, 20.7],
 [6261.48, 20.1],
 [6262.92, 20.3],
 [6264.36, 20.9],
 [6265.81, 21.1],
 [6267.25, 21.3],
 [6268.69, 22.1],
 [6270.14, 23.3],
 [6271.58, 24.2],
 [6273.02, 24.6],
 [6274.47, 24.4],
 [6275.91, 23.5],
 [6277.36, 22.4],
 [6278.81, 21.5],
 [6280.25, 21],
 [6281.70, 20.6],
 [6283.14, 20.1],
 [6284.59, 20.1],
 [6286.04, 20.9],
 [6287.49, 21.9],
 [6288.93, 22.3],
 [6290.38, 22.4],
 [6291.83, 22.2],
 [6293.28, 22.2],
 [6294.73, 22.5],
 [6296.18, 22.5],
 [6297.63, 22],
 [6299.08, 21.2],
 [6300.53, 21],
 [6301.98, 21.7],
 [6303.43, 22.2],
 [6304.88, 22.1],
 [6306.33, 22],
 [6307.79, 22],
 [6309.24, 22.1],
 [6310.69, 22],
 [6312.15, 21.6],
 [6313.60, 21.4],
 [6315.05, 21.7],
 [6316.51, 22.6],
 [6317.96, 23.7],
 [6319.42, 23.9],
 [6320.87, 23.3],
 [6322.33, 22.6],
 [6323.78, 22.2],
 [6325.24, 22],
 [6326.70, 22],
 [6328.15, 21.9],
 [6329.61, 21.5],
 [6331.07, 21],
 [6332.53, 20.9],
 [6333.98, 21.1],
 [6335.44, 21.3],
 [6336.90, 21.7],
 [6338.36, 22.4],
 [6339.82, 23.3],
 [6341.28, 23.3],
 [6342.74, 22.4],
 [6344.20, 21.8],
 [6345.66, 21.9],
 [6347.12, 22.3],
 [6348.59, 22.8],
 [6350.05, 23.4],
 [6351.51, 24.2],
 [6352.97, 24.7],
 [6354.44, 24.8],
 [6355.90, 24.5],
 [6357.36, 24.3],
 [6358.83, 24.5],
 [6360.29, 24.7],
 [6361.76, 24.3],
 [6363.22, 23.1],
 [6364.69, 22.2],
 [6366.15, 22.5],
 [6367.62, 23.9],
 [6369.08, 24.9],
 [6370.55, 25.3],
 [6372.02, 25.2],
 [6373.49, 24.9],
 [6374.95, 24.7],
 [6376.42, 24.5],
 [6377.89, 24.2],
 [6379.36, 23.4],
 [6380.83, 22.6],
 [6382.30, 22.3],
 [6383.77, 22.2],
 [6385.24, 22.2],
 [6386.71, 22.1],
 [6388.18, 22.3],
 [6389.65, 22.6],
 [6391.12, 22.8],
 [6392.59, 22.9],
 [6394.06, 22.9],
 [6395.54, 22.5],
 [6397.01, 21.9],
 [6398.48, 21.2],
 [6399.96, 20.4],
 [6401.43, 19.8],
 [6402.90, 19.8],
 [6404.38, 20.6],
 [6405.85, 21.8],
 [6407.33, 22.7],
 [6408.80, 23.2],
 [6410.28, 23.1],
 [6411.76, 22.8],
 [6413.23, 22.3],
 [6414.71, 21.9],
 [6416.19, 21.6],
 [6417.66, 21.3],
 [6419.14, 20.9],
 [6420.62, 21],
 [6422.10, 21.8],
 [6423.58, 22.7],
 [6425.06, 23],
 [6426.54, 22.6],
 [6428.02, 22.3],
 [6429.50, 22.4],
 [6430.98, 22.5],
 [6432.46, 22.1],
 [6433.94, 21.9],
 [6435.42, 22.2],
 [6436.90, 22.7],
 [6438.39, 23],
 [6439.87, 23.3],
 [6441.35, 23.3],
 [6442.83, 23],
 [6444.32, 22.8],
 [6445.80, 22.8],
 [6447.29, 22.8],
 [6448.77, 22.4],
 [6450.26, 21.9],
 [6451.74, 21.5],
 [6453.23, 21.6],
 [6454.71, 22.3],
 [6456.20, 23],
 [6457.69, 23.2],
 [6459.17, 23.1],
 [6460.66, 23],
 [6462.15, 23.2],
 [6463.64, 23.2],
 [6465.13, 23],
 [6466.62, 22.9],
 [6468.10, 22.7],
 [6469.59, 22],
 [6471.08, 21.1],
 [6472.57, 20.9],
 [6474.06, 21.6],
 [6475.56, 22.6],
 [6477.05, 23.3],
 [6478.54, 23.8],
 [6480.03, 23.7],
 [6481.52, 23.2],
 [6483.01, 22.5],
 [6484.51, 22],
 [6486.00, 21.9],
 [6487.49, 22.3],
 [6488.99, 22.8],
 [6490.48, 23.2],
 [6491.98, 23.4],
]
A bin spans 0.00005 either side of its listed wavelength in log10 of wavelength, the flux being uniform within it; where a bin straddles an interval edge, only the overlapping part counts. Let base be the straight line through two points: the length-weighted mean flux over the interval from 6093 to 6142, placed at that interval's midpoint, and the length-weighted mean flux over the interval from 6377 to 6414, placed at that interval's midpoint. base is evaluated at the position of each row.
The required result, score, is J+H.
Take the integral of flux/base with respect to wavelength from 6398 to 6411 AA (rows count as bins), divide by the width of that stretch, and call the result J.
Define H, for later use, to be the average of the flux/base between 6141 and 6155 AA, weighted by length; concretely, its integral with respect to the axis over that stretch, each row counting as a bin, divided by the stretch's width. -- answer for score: 2.00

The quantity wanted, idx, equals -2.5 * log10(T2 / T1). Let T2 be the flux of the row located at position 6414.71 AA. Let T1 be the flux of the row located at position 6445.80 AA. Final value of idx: 0.04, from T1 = 22.8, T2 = 21.9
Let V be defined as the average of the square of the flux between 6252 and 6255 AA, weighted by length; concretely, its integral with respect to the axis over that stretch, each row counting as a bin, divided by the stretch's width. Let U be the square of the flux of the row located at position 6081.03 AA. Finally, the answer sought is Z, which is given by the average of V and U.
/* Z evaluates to 433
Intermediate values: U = 384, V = 482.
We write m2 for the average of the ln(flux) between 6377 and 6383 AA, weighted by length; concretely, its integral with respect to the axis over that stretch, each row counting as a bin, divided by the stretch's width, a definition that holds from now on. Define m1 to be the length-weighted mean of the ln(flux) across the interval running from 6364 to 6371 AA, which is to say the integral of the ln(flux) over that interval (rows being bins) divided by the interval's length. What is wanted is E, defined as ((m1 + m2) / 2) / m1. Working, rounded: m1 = 3.167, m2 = 3.14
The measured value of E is 1.00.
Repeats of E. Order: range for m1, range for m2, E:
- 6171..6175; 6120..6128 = 1.00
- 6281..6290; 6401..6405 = 0.99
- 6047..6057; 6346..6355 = 1.01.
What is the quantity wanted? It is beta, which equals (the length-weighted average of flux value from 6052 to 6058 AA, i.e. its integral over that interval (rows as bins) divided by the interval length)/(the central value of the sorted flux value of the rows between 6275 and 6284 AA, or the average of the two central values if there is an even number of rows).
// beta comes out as 1.10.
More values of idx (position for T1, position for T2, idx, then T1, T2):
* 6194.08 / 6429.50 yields 0.00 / 22.3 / 22.4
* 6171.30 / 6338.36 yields 0.05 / 23.4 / 22.4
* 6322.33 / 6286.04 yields 0.08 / 22.6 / 20.9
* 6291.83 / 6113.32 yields 0.09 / 22.2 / 20.5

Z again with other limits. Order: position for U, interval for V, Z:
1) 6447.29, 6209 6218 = 483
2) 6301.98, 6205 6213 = 491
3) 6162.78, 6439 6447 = 523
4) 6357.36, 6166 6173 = 553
